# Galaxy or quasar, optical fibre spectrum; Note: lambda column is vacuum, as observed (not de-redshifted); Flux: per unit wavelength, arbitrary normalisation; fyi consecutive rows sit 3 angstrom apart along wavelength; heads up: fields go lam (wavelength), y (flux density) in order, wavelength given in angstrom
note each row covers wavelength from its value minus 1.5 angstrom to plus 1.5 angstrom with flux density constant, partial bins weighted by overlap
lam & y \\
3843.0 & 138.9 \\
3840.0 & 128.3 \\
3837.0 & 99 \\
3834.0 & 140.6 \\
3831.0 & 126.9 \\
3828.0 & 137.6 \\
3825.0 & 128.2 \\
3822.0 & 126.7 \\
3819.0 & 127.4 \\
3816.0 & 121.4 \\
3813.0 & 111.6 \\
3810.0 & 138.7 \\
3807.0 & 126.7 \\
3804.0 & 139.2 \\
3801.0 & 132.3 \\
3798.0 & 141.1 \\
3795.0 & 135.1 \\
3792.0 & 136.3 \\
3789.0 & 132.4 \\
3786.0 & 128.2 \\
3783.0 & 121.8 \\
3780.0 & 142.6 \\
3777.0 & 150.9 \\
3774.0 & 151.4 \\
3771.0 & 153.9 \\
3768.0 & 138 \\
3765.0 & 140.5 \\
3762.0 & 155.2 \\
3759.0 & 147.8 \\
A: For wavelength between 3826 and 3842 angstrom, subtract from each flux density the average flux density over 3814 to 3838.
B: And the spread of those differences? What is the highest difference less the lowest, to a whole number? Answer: 42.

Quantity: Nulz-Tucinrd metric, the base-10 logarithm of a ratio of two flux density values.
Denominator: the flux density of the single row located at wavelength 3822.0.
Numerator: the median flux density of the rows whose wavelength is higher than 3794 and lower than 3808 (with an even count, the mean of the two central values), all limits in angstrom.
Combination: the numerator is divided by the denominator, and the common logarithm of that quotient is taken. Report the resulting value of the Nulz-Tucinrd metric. 0.028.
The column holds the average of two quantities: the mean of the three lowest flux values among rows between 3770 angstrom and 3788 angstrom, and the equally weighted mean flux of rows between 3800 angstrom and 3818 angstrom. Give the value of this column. 130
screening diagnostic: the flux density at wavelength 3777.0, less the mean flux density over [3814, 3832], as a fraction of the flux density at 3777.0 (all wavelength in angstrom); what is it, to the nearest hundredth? 0.15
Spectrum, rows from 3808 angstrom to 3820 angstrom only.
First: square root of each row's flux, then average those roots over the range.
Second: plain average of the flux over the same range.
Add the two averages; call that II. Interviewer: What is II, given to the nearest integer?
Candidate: 136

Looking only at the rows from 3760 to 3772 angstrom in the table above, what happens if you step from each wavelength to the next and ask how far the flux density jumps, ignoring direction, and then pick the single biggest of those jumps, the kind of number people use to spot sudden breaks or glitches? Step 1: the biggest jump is 16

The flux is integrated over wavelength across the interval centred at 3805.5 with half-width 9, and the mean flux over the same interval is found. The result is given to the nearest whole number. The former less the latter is 2237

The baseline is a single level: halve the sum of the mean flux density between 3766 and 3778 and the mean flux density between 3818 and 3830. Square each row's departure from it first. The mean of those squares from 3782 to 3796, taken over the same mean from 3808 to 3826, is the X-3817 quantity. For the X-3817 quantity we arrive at 0.4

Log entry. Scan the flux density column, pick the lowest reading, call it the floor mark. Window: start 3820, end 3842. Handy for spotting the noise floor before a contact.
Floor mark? 99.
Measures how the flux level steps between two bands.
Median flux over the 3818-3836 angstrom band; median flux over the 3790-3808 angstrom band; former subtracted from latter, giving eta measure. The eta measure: 7.9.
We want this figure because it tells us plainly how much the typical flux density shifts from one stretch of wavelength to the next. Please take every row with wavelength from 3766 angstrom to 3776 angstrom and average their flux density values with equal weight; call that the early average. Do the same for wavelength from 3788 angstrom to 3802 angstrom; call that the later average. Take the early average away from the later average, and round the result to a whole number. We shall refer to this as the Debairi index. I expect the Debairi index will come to -12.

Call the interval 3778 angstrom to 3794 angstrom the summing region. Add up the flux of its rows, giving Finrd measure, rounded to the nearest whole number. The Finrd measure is 661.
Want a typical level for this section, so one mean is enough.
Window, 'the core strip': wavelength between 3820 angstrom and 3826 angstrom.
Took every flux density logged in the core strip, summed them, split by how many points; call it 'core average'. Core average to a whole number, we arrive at 127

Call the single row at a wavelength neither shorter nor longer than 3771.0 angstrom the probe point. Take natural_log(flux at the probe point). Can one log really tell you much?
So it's 5.04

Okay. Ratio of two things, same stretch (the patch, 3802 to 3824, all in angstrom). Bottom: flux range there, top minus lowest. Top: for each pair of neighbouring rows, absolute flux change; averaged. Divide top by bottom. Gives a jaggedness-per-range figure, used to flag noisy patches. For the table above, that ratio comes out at 0.41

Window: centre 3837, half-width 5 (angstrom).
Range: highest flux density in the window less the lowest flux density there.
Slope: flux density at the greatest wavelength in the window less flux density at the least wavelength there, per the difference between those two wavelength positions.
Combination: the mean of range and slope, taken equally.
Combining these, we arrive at 20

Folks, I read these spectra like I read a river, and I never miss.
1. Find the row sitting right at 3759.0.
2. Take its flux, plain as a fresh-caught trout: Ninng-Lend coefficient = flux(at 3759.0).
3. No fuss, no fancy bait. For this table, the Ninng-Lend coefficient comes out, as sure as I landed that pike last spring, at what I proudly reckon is 147.8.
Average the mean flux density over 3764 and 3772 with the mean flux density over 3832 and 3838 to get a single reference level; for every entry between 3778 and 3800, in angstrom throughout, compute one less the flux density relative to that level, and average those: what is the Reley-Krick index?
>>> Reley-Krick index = -0.01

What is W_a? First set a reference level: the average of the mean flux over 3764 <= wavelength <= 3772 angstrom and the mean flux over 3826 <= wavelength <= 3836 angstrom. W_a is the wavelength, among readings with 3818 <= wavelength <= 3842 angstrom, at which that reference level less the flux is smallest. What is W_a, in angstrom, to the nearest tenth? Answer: 3834.0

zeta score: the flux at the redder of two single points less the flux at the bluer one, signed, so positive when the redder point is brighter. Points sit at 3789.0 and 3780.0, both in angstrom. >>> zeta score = -10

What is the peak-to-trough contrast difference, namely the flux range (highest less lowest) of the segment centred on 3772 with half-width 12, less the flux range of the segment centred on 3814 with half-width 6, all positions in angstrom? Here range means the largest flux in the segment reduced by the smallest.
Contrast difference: 6.3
